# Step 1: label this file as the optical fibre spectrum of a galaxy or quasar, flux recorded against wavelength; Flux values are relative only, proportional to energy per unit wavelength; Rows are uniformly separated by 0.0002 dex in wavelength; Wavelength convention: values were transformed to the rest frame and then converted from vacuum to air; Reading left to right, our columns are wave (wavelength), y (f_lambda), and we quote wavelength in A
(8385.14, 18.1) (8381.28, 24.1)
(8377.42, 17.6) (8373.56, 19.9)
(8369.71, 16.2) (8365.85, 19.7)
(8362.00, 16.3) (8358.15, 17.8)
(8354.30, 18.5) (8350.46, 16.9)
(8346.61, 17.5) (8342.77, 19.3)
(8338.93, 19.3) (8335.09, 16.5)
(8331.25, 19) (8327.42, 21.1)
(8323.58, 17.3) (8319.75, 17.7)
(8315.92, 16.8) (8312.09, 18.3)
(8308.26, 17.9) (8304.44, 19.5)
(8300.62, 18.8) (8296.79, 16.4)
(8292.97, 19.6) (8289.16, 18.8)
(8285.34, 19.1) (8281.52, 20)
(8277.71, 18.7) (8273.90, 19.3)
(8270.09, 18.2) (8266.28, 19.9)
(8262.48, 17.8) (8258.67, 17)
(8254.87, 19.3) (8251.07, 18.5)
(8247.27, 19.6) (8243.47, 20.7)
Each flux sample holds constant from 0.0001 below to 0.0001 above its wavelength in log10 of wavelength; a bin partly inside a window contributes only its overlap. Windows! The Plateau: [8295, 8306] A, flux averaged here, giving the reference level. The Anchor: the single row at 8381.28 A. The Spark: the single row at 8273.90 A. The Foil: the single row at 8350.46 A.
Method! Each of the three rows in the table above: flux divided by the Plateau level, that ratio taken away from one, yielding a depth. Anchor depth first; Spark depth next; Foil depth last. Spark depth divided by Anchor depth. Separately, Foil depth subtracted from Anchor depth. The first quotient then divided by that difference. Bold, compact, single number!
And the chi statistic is 0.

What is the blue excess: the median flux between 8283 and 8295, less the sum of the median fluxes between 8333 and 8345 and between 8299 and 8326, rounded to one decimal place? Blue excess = -18.1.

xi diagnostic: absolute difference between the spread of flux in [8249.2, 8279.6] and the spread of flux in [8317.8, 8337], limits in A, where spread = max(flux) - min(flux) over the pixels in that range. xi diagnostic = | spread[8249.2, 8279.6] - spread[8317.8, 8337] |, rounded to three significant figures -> 1.70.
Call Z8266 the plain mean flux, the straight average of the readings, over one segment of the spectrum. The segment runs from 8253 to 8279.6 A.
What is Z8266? 18.60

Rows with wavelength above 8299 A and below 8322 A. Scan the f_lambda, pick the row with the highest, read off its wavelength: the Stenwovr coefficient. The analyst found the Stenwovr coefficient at 8304.44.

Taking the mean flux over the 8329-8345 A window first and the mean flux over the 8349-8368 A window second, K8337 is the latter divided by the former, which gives 0.96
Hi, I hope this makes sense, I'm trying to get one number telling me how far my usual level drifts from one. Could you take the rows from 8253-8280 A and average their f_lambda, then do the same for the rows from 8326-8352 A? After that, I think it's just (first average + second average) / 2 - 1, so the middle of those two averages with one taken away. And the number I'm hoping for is 17.6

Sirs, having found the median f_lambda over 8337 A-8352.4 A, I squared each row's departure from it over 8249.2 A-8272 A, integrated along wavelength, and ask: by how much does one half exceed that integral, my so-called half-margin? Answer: -20.2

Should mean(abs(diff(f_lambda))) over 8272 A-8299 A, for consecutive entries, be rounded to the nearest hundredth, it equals 1.18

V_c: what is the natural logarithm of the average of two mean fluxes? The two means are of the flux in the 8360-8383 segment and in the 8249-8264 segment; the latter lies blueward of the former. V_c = 2.92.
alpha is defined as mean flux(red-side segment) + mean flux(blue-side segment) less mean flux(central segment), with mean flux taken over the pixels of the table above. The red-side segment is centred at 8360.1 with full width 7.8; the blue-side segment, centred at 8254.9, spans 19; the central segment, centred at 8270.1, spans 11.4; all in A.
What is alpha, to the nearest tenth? 16.4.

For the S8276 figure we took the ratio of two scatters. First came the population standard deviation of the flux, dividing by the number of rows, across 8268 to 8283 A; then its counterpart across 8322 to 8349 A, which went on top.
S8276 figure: 2.2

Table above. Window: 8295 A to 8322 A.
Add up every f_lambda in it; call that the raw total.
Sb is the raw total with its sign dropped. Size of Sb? 125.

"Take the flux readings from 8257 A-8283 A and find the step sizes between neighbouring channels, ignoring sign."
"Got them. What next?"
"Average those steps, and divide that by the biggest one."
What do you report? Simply 0.60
